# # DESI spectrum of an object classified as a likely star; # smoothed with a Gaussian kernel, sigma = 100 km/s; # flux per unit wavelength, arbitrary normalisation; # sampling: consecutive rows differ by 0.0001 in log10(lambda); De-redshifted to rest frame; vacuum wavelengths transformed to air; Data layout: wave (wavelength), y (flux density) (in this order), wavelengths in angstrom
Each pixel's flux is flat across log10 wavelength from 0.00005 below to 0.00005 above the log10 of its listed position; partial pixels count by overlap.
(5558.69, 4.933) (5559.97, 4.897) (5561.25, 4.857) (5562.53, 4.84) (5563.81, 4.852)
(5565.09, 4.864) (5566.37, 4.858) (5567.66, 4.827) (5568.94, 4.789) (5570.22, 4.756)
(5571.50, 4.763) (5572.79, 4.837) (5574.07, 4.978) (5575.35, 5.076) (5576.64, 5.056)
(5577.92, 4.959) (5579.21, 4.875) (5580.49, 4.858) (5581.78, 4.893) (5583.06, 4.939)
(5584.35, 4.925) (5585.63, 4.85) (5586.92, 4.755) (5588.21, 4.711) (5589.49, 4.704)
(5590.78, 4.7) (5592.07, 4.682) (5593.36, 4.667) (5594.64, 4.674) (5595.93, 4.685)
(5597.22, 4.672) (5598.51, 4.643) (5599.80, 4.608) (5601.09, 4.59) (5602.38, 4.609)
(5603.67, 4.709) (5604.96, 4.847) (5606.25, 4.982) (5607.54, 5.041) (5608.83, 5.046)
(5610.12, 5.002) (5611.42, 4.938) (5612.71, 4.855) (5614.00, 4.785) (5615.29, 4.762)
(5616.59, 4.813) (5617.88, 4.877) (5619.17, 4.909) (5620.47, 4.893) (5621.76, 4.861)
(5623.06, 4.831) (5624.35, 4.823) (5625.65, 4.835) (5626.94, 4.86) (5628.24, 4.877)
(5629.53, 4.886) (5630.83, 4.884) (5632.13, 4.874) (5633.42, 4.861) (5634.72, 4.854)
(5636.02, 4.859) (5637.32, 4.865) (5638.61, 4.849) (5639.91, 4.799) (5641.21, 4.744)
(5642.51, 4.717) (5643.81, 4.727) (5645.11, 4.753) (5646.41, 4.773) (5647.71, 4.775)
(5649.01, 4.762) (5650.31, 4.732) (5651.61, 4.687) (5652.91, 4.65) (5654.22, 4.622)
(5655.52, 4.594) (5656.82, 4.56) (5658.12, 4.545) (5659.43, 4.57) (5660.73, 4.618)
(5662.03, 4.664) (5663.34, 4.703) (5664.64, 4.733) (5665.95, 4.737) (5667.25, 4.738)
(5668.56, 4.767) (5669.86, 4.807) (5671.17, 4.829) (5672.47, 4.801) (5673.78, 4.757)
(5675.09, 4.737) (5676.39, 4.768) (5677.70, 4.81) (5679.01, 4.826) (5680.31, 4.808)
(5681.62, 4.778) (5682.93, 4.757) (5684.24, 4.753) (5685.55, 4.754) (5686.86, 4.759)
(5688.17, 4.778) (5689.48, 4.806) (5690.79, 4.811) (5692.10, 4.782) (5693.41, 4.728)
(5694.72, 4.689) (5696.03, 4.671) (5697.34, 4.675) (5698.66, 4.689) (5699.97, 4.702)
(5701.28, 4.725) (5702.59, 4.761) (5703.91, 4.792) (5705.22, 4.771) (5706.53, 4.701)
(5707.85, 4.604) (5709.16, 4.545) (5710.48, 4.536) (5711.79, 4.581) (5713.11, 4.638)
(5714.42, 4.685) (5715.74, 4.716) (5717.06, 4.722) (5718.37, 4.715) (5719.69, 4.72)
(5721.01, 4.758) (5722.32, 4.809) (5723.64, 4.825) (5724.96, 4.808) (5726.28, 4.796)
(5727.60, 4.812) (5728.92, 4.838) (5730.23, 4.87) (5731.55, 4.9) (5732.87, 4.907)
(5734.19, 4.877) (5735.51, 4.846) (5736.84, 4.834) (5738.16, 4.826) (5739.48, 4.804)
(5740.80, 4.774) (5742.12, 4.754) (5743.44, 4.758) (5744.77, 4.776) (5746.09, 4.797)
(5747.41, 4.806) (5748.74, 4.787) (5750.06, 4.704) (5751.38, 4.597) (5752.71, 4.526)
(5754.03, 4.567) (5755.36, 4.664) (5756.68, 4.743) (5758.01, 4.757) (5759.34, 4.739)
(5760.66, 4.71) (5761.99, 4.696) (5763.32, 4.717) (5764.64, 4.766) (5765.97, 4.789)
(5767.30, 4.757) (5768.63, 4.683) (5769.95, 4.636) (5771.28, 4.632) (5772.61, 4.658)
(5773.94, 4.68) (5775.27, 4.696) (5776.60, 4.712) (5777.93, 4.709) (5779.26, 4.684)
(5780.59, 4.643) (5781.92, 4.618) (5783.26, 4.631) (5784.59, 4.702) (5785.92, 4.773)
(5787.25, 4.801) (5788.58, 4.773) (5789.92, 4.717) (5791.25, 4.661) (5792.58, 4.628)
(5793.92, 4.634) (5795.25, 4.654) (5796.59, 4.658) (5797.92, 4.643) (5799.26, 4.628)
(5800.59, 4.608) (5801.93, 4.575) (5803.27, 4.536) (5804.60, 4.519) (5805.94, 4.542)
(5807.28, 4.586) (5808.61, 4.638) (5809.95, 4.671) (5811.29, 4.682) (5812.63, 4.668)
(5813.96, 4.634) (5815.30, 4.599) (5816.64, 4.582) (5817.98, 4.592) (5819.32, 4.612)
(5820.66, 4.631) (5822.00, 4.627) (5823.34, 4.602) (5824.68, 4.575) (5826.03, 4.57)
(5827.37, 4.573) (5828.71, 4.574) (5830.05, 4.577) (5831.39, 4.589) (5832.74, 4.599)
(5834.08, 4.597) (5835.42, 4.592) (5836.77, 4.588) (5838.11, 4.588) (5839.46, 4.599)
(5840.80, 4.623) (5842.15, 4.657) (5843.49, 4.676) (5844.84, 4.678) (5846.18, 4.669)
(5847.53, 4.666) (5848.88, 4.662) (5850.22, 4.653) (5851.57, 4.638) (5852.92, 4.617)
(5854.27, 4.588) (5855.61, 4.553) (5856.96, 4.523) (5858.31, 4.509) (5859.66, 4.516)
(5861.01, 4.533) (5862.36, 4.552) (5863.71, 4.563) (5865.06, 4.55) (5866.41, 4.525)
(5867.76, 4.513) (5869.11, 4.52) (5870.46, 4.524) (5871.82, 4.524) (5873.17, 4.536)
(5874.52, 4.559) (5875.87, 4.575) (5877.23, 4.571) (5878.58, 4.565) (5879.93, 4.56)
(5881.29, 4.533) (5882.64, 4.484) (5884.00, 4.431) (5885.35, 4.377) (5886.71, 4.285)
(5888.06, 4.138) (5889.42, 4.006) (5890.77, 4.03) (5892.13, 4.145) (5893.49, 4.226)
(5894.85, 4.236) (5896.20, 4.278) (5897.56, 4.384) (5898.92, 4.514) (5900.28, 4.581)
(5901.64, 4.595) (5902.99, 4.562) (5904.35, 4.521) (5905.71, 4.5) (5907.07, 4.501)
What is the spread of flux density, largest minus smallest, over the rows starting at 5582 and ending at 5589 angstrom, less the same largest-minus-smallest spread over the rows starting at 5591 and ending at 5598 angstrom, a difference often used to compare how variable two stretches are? 0.21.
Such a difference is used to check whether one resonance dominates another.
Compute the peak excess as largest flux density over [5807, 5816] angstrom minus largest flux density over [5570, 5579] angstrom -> -0.39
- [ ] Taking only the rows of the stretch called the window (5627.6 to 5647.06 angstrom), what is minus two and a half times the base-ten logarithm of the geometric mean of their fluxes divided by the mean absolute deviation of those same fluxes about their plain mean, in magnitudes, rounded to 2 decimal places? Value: -4.85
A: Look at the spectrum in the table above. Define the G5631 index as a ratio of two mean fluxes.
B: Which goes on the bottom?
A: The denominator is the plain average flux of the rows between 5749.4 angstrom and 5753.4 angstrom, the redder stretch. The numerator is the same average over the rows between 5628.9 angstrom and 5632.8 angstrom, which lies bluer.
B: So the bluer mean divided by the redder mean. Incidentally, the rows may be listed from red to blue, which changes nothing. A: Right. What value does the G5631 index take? 1.06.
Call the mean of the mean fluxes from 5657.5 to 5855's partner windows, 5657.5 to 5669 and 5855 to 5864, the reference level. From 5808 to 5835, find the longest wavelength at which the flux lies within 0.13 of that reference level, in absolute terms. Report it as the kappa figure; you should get 5834.08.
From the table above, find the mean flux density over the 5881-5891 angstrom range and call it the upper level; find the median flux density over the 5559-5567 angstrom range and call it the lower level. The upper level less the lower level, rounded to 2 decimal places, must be -0.57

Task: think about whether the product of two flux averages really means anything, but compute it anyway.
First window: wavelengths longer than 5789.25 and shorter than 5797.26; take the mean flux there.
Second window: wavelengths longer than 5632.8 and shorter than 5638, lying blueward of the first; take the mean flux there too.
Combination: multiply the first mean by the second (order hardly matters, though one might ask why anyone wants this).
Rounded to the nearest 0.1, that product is 22.6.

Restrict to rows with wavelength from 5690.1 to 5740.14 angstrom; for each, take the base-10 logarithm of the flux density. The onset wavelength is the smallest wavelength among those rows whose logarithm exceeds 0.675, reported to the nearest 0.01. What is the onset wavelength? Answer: 5690.79 angstrom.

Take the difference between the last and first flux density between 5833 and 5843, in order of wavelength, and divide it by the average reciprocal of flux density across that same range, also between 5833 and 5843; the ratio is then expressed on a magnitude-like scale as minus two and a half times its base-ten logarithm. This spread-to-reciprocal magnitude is 1.4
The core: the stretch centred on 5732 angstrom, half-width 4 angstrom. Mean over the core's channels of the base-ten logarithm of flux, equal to 0.688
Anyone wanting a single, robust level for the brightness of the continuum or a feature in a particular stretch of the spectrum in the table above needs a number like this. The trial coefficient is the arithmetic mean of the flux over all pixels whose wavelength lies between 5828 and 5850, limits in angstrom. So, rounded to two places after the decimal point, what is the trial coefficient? 4.62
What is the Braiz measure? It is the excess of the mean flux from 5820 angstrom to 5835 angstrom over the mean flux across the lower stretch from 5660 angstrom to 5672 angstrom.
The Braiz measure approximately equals -0.14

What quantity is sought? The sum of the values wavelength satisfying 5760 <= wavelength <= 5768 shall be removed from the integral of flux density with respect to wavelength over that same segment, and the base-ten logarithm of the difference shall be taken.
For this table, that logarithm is 1.0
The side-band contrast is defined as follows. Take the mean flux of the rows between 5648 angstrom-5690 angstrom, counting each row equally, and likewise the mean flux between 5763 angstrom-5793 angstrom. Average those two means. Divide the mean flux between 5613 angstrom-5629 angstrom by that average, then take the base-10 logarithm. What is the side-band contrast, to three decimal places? 0.012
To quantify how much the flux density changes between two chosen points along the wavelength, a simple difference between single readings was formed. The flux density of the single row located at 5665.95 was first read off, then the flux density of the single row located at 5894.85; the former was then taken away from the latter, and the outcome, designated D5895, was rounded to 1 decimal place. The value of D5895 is -0.5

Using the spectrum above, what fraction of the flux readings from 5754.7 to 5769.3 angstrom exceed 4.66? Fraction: 1.0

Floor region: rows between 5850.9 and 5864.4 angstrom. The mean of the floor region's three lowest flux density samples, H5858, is 4.52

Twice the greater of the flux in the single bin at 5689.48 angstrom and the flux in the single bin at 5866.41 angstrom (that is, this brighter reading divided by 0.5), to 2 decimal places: 9.61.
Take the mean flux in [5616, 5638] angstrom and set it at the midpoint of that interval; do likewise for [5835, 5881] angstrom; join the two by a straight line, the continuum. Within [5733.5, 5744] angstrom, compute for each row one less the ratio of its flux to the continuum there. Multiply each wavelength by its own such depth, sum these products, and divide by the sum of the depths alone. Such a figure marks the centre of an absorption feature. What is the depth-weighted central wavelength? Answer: 5737.5 angstrom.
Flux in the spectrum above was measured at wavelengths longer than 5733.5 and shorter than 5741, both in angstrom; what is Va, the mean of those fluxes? 4.83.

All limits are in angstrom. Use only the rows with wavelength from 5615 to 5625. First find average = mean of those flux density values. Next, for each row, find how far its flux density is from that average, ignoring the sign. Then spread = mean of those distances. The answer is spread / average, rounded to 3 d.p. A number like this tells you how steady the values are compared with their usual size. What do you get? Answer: 0.008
